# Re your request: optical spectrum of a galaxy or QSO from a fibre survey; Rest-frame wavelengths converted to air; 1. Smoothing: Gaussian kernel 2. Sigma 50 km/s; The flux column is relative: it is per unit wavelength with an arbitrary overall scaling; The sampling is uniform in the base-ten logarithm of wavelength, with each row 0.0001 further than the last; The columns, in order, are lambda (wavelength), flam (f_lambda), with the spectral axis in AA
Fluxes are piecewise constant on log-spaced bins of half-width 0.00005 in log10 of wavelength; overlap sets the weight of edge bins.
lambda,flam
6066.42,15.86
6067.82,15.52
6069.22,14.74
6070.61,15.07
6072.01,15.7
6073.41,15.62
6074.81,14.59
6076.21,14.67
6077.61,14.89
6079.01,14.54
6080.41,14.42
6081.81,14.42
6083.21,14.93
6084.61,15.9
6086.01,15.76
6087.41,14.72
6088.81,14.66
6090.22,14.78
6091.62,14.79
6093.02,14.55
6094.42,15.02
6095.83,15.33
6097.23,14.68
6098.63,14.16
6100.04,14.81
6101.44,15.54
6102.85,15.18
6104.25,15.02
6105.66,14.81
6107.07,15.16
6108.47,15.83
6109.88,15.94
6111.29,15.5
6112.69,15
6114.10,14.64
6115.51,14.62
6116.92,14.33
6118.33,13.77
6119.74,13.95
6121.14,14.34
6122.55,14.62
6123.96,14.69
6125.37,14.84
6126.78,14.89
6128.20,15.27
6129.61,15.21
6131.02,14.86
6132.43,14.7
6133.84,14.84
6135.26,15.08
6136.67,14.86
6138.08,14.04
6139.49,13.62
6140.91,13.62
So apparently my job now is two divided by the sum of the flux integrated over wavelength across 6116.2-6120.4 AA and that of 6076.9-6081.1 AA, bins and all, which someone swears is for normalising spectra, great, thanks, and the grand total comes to 0.0166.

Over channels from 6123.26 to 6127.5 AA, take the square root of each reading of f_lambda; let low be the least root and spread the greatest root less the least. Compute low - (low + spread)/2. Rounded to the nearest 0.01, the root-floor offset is 1.90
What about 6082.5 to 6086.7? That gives 1.87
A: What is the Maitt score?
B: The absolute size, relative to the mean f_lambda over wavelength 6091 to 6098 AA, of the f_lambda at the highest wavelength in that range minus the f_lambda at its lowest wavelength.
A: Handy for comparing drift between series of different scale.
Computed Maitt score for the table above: 0.01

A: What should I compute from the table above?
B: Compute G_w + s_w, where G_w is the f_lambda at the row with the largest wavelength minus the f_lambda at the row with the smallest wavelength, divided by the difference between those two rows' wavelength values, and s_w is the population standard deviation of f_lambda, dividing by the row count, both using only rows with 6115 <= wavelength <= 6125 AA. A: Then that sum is 0.34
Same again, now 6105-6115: 0.44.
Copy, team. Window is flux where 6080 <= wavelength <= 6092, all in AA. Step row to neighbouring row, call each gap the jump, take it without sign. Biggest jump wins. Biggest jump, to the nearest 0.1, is 1.0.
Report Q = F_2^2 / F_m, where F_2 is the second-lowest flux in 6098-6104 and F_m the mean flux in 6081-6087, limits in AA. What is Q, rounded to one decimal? 14.4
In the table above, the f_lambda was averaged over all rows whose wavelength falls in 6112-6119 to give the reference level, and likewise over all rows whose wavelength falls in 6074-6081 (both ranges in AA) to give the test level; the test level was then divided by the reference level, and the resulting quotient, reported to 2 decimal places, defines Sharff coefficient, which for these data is 1.01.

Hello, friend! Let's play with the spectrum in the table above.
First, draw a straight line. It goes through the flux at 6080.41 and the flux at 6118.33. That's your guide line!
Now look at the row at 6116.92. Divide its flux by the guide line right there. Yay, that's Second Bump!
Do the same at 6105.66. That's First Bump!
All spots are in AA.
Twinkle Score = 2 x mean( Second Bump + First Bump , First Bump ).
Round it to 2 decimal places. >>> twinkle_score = 3.16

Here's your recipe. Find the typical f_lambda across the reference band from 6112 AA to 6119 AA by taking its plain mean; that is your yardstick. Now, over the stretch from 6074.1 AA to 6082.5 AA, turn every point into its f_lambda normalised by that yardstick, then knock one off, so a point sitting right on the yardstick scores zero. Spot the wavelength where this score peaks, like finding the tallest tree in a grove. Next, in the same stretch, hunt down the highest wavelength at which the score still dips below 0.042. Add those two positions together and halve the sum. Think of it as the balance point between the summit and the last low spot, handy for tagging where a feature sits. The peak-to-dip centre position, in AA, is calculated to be 6079.7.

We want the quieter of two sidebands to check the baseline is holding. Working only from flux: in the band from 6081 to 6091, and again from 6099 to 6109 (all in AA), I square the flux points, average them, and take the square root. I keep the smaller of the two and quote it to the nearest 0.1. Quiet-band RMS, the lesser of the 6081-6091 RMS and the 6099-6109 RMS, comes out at 15.0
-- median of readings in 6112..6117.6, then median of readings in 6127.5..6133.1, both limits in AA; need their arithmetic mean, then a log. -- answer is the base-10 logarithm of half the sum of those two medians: 1.17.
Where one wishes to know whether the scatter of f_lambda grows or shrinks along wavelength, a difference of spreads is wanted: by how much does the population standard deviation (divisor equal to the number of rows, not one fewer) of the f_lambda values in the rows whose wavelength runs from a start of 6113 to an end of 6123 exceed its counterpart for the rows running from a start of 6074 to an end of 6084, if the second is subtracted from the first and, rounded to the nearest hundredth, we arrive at 0.13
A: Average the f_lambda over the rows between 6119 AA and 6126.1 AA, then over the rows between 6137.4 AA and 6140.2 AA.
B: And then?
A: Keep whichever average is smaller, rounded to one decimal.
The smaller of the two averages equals 13.8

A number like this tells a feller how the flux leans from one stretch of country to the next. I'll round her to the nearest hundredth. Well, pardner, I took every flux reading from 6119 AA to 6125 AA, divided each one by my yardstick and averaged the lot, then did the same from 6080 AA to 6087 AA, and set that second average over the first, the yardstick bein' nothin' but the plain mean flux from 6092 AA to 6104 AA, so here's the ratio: 1.05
